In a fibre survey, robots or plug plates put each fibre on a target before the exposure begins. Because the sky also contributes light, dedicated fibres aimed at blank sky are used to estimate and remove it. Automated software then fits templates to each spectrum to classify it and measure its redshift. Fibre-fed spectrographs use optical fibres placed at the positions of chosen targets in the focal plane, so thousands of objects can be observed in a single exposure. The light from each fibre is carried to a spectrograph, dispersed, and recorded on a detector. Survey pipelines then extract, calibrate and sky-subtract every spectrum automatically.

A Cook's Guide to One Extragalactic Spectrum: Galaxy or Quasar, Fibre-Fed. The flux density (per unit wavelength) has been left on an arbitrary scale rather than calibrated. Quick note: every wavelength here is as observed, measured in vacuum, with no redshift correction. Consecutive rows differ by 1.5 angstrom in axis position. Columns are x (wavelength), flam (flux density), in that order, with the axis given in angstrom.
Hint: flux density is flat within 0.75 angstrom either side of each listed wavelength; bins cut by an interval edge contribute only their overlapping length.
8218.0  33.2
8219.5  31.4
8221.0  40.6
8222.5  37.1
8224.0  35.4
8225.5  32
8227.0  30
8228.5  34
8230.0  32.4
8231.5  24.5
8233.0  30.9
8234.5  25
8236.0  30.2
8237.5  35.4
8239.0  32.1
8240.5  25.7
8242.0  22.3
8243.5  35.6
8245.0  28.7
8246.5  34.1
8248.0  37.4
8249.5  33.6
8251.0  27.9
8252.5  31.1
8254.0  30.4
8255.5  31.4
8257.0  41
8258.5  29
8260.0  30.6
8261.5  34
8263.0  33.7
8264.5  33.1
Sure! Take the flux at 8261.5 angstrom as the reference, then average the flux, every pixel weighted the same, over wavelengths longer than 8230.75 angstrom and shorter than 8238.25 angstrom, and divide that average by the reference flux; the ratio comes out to 0.86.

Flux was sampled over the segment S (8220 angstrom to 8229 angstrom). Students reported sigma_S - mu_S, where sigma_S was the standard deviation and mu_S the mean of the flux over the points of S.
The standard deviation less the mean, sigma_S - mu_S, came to -31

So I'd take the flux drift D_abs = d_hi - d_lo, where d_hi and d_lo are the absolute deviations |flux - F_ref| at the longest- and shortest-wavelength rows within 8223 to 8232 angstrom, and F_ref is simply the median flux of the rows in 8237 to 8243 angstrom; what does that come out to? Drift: -2.1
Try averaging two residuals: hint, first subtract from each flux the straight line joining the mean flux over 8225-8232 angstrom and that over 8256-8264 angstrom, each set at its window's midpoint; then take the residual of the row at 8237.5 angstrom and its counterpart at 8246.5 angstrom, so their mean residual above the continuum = 2.8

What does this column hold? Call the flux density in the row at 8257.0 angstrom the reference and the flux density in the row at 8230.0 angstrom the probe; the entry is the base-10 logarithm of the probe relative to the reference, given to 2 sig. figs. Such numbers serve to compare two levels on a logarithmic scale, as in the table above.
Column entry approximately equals -0.10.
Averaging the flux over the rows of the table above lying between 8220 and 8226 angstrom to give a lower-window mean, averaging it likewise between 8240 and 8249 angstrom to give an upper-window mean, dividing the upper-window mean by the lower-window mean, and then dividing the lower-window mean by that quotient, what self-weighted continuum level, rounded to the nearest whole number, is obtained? 43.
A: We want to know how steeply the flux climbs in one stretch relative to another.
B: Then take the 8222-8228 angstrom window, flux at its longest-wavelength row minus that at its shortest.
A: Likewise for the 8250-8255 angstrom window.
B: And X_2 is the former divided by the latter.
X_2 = -2.8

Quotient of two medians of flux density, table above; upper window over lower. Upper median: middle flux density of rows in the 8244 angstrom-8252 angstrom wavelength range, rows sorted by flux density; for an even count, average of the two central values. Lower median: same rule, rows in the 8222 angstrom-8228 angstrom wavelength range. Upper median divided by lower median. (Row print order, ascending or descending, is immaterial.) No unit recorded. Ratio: 1.00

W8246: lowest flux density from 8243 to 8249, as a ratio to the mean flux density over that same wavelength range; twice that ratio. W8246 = 1.69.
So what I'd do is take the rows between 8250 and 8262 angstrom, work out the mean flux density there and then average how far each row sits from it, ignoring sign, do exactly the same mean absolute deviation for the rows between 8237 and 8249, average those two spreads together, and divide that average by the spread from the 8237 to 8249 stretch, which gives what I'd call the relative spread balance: 0.82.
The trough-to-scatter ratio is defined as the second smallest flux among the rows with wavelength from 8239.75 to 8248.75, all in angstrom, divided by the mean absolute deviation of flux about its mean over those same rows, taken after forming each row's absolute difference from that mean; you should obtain 5.1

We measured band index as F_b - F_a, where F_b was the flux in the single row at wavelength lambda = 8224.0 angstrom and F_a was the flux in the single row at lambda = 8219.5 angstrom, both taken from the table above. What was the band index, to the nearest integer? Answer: 4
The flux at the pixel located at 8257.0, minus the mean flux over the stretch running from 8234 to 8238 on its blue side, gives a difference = 11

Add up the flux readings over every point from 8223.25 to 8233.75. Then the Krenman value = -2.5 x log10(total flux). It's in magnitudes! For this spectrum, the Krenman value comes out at -5.85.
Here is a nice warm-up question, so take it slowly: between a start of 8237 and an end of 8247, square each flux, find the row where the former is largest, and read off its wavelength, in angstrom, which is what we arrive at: 8243.5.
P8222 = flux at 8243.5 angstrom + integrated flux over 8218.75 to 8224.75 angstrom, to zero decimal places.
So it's 252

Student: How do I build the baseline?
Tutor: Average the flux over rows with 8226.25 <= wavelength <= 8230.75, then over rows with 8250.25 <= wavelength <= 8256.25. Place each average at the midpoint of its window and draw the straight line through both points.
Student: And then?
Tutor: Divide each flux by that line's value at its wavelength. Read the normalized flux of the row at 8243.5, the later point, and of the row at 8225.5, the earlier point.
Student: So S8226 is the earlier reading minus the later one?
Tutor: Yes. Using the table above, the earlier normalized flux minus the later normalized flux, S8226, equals -0.16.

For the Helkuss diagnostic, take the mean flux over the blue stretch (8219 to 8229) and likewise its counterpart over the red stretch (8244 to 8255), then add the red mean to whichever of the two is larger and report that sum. 66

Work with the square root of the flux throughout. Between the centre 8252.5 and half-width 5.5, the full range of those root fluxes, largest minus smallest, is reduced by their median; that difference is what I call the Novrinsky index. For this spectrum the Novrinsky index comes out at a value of -4.48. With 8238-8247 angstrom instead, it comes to -4.27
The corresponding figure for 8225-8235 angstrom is -4.68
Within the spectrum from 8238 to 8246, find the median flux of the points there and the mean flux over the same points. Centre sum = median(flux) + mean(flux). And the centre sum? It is 58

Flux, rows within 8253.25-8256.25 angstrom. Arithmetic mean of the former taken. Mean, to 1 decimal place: 30.9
